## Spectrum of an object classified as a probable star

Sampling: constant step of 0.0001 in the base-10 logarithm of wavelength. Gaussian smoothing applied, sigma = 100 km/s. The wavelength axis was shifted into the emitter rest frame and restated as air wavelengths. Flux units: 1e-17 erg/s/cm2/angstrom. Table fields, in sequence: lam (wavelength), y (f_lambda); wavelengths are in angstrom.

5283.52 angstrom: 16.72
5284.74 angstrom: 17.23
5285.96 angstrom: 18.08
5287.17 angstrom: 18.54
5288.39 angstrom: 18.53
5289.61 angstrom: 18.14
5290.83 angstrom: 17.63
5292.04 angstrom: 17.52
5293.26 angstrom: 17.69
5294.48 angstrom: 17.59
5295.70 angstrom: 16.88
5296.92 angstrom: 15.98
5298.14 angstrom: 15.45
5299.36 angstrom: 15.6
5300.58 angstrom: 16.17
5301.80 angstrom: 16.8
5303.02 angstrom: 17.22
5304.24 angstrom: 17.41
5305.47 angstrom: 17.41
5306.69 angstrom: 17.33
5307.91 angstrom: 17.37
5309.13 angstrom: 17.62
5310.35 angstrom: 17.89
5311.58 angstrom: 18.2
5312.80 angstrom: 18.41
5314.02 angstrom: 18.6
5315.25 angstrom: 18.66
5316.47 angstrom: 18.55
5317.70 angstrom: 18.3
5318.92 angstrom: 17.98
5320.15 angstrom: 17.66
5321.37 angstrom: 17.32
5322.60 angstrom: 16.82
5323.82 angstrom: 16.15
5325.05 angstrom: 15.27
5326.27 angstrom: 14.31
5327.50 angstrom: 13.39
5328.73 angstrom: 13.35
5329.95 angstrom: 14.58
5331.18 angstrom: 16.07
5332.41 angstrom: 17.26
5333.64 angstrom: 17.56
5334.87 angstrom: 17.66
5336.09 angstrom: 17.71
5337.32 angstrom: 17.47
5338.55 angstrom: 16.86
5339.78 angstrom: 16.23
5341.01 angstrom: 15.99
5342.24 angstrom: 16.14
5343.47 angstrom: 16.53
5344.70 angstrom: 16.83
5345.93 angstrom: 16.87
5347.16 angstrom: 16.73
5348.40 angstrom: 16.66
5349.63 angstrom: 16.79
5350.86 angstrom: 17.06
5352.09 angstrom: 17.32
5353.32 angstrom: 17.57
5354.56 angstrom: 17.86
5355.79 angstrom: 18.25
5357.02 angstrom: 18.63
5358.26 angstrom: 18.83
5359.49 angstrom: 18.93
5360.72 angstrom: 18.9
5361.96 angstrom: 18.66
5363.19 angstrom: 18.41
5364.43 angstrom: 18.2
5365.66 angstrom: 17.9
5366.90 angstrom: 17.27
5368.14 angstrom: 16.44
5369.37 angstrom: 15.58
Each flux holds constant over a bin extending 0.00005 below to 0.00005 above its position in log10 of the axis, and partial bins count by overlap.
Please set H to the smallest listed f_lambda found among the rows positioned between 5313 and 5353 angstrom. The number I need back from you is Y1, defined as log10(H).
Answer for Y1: 1.13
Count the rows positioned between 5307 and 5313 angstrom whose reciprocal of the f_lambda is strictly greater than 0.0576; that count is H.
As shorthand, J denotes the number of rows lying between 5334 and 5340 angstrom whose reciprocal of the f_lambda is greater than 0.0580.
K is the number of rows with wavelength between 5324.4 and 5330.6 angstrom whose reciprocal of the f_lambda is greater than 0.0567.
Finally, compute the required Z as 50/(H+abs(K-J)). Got 17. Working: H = 0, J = 2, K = 5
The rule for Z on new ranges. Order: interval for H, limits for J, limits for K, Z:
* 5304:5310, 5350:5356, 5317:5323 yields 25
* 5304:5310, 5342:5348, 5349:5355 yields 25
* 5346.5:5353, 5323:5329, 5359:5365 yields 5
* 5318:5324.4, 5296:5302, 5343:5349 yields 17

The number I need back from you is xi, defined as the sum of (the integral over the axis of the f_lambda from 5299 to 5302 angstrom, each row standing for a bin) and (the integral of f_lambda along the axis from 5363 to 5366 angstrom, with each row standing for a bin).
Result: 103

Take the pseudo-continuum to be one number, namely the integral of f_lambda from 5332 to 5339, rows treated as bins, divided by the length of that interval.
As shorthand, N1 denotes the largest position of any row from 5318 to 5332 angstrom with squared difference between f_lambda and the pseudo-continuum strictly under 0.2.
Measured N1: 5321.37 angstrom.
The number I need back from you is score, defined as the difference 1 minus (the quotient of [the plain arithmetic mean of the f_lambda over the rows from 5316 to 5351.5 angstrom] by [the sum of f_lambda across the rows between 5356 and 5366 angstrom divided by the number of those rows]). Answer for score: 0.11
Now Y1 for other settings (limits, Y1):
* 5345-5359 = 1.22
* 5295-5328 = 1.13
